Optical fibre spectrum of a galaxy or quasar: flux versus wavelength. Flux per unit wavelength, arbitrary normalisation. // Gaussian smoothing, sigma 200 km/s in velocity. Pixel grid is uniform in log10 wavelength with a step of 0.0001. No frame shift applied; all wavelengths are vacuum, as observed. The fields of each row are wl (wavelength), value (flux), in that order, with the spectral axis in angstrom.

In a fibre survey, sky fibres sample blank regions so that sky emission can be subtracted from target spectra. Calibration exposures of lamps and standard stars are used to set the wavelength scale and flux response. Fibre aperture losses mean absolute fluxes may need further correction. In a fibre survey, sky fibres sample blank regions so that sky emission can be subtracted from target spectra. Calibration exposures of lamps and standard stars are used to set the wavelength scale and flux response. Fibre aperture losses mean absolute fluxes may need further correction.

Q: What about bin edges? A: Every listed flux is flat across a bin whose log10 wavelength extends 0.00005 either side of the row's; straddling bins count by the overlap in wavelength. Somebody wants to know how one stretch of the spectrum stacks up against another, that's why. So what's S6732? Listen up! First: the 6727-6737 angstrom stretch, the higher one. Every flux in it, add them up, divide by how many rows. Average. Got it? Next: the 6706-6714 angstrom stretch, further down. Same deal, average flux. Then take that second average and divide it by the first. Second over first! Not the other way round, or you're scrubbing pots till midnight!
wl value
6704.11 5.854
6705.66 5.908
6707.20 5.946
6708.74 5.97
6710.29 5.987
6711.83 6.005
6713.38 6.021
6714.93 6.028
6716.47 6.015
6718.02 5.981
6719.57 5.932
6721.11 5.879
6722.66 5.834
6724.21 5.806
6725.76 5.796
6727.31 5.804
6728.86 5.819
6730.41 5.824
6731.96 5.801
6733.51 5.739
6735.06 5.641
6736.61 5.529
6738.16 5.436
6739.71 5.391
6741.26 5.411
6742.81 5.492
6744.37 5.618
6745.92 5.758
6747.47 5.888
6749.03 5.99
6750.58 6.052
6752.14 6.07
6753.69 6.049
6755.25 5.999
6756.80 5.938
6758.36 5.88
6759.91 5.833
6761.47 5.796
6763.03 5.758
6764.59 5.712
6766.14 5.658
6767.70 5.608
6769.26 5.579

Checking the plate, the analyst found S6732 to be 1.04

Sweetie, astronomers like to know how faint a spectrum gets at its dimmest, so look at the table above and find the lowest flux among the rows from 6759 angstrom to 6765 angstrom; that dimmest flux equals 5.712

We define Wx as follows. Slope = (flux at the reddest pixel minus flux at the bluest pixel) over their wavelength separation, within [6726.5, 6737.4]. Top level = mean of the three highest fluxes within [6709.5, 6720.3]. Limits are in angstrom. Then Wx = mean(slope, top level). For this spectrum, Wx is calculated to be 3.00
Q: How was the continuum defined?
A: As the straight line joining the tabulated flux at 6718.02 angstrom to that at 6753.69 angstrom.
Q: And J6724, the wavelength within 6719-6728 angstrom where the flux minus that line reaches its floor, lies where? 6725.76 angstrom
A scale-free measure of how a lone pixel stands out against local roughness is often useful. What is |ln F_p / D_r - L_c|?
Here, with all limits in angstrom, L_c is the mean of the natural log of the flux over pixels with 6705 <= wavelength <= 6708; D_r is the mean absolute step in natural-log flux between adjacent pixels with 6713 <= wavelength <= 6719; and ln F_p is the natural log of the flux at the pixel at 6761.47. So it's 585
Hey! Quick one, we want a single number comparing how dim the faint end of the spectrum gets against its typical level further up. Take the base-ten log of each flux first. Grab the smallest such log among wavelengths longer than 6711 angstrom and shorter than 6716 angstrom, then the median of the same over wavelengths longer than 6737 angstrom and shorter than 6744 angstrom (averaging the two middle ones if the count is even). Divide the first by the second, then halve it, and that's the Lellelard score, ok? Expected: 0.530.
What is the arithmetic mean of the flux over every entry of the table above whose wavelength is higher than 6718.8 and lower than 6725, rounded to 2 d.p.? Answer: 5.86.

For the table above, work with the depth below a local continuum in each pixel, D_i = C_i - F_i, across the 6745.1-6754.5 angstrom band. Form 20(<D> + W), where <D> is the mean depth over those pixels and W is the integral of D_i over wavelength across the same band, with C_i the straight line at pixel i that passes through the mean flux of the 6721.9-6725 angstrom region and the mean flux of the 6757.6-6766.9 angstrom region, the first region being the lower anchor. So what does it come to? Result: -37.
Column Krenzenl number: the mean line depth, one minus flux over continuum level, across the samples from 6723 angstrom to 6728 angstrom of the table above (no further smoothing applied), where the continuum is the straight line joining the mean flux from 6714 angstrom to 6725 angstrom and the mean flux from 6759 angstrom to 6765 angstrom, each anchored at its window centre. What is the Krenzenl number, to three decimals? 0.017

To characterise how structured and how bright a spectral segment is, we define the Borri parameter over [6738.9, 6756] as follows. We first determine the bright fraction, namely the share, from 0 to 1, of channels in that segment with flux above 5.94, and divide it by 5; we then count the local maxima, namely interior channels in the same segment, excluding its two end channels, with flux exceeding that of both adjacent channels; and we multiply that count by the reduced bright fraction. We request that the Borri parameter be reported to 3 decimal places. 0.091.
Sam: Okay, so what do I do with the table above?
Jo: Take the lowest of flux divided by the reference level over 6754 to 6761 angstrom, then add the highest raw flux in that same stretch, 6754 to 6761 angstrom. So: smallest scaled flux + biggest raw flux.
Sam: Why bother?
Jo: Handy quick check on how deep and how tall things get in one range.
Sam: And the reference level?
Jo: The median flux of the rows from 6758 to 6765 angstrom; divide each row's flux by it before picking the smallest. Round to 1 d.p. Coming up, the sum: 7.0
